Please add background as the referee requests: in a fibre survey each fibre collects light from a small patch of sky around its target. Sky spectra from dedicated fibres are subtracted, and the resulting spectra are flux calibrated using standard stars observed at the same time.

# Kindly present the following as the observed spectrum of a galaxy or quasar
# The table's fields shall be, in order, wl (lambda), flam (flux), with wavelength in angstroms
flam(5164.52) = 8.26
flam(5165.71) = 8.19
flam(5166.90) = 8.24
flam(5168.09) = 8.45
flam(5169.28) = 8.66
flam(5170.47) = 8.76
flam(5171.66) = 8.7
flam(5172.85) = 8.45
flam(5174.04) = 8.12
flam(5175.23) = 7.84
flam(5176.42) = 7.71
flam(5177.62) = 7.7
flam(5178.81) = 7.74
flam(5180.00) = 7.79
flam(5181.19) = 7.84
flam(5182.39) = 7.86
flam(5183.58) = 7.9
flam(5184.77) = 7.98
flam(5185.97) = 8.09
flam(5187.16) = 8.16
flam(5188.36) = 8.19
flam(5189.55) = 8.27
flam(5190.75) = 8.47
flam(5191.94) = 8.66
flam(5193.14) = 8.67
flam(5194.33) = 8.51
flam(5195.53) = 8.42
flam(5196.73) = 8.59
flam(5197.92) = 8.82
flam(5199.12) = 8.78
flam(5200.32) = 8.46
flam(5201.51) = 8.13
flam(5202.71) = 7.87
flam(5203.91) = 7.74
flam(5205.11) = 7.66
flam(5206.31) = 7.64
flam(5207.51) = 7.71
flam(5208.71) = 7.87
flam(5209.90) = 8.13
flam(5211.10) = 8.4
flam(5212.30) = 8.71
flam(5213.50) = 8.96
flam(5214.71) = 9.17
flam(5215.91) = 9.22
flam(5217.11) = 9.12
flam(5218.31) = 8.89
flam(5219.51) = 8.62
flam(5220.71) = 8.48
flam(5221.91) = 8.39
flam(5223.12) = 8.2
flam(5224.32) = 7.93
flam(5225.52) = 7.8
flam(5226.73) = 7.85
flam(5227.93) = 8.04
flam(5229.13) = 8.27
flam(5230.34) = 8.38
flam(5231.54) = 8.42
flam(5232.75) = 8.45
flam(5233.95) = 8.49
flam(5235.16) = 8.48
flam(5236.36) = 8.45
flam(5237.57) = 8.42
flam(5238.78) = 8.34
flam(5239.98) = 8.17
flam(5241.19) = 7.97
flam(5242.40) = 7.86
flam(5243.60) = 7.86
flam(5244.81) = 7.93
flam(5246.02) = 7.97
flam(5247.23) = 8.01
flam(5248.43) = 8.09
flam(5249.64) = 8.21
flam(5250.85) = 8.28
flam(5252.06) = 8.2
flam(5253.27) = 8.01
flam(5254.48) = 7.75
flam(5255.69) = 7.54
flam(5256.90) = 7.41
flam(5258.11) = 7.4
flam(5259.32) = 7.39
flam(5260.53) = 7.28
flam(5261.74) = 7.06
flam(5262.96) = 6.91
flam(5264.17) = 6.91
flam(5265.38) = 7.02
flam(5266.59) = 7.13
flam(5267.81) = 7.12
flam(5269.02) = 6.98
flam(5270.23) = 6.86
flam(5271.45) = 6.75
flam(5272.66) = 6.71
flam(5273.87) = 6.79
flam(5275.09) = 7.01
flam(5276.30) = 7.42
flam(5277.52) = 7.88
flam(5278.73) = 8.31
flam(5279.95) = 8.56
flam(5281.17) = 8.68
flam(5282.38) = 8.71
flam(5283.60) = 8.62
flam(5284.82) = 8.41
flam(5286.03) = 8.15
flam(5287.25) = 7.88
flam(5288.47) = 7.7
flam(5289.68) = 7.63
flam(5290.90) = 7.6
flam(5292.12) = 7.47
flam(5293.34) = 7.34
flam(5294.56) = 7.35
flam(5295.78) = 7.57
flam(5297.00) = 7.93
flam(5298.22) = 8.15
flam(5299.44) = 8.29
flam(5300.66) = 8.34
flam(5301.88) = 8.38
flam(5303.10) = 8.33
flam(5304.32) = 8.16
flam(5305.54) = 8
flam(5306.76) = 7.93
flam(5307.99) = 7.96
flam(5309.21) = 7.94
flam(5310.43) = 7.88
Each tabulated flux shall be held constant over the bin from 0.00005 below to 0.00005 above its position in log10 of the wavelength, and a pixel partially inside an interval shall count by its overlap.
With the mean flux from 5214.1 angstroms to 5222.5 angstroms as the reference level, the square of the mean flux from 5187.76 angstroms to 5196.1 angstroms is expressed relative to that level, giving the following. 8.1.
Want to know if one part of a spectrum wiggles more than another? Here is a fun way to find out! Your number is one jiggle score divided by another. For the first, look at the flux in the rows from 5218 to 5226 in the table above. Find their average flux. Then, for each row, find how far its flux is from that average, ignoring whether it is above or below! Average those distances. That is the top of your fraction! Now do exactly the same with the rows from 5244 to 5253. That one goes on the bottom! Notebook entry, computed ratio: 2.7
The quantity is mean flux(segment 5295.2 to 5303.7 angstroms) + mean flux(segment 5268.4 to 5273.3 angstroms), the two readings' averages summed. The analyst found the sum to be 15.0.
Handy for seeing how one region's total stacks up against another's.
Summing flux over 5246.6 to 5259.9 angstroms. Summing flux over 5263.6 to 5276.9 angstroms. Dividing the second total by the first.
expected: 0.89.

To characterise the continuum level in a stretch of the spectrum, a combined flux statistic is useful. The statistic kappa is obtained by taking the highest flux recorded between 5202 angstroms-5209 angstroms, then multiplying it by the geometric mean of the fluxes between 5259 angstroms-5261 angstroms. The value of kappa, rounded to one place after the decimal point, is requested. 57.7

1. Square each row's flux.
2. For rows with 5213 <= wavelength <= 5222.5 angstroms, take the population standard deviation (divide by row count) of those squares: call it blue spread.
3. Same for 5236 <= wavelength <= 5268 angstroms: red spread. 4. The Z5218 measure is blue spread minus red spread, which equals -2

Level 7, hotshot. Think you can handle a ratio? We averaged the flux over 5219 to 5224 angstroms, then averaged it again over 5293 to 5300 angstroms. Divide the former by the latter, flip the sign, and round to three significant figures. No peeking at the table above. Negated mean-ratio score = -1.08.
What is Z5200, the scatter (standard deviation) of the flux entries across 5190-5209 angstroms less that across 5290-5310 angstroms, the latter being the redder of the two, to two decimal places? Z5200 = 0.08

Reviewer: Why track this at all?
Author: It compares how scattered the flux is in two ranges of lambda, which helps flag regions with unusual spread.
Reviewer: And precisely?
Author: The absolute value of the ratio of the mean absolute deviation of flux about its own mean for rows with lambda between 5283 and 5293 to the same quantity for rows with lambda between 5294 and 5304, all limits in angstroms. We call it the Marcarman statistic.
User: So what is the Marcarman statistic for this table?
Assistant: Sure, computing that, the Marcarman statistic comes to 1.1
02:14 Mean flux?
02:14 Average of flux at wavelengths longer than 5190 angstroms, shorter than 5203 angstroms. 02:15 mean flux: 8.5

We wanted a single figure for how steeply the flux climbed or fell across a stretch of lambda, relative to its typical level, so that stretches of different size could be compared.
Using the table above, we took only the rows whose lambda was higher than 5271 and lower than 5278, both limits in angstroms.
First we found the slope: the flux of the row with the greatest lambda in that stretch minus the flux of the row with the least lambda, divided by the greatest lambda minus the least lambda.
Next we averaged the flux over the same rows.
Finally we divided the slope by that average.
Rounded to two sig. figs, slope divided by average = 0.026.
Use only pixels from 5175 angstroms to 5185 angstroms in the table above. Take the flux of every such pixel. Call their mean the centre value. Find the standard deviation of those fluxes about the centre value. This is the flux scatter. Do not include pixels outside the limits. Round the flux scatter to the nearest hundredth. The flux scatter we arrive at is 0.09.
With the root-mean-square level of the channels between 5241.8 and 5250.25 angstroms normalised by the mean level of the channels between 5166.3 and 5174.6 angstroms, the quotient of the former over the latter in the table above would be 0.94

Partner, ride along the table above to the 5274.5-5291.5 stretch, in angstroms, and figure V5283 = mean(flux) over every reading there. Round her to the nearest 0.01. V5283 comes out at 8.04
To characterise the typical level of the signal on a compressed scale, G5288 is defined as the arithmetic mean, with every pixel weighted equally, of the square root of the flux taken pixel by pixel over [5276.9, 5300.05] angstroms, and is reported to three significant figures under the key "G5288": 2.83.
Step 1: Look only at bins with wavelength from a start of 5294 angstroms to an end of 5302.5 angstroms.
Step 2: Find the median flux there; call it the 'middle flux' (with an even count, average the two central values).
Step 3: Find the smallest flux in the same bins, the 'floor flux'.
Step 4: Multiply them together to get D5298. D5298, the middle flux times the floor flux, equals 60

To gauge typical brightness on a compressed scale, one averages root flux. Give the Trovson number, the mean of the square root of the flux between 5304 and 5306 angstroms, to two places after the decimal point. 2.84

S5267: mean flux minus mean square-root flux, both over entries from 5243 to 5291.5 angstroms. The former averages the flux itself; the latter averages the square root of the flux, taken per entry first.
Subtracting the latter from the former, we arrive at 4.89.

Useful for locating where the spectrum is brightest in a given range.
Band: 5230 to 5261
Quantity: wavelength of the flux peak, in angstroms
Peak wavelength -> 5233.95 angstroms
